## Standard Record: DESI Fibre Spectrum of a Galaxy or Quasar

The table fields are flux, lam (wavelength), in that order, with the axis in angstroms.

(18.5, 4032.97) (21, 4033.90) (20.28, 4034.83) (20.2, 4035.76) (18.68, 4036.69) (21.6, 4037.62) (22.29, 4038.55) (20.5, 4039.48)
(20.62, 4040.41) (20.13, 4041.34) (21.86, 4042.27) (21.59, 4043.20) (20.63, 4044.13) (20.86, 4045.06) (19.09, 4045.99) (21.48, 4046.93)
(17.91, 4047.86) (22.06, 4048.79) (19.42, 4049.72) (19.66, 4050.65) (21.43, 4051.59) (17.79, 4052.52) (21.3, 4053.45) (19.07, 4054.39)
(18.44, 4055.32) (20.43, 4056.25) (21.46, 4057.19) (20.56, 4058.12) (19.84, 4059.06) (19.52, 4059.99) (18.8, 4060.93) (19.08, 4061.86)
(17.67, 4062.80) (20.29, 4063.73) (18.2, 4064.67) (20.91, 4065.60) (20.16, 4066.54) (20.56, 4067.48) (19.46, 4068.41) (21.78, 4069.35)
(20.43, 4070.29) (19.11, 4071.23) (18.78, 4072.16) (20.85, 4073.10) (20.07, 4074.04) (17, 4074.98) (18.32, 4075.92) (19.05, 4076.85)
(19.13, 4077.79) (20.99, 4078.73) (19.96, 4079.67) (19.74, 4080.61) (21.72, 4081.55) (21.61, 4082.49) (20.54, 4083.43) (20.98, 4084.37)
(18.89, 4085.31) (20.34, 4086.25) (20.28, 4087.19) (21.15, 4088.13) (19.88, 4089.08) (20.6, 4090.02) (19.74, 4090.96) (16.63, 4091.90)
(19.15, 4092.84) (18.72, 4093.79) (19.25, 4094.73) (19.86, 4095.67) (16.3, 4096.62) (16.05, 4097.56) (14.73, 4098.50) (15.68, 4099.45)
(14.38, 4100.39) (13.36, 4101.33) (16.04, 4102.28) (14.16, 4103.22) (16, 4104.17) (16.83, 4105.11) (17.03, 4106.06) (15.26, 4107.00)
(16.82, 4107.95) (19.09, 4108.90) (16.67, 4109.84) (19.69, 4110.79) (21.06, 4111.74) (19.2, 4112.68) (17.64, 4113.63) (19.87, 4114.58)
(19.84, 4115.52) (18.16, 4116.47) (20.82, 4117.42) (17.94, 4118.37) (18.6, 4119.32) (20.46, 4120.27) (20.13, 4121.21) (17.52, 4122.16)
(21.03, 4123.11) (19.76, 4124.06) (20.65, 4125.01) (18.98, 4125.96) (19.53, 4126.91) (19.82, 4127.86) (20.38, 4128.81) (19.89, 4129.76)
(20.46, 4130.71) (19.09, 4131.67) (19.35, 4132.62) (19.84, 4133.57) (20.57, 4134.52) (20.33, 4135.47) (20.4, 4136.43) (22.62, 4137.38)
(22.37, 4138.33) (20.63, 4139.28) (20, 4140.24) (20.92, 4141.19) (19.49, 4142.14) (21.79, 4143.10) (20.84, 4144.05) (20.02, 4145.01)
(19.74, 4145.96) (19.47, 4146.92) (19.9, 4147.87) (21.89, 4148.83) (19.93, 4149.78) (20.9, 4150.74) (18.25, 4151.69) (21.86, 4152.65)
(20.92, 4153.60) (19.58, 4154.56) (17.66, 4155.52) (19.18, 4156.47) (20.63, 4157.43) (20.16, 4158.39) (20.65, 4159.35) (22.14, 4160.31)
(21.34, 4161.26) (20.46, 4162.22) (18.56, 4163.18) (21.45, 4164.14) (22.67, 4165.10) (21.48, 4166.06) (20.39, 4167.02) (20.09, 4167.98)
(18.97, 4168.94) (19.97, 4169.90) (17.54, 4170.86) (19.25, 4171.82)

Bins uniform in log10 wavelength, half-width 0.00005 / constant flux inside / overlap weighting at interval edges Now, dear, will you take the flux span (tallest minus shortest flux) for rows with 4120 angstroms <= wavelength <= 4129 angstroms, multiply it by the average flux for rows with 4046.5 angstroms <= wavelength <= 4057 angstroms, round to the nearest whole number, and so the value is 70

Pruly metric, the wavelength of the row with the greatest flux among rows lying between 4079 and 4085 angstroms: 4081.55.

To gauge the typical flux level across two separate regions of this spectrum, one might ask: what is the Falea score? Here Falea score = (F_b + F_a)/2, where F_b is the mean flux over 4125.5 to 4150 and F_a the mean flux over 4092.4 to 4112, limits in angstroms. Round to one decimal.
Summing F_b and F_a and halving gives 18.6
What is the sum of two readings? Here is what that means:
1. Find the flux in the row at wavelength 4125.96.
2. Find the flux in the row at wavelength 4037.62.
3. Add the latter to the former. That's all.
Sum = 40.6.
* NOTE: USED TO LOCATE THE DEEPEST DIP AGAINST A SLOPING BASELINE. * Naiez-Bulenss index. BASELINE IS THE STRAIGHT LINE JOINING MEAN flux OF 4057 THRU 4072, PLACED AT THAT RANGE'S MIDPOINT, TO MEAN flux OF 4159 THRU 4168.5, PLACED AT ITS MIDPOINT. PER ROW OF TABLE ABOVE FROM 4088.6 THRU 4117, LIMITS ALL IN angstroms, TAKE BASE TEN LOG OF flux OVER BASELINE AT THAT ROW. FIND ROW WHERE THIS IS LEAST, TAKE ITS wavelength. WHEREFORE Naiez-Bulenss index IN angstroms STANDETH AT 4101.33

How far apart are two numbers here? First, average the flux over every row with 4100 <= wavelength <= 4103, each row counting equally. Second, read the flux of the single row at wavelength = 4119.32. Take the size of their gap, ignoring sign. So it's 4.0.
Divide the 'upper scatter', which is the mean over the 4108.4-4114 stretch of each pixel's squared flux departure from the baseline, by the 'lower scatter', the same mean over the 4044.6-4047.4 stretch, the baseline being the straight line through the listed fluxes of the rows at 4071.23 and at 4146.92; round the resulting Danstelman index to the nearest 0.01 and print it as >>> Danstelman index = 0.67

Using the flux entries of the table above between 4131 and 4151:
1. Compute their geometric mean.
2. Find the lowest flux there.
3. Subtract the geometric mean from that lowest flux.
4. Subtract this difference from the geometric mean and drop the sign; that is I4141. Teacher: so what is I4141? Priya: 21.8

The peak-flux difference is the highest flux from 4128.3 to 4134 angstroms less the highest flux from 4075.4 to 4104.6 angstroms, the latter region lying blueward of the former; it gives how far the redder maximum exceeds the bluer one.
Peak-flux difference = -1.3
